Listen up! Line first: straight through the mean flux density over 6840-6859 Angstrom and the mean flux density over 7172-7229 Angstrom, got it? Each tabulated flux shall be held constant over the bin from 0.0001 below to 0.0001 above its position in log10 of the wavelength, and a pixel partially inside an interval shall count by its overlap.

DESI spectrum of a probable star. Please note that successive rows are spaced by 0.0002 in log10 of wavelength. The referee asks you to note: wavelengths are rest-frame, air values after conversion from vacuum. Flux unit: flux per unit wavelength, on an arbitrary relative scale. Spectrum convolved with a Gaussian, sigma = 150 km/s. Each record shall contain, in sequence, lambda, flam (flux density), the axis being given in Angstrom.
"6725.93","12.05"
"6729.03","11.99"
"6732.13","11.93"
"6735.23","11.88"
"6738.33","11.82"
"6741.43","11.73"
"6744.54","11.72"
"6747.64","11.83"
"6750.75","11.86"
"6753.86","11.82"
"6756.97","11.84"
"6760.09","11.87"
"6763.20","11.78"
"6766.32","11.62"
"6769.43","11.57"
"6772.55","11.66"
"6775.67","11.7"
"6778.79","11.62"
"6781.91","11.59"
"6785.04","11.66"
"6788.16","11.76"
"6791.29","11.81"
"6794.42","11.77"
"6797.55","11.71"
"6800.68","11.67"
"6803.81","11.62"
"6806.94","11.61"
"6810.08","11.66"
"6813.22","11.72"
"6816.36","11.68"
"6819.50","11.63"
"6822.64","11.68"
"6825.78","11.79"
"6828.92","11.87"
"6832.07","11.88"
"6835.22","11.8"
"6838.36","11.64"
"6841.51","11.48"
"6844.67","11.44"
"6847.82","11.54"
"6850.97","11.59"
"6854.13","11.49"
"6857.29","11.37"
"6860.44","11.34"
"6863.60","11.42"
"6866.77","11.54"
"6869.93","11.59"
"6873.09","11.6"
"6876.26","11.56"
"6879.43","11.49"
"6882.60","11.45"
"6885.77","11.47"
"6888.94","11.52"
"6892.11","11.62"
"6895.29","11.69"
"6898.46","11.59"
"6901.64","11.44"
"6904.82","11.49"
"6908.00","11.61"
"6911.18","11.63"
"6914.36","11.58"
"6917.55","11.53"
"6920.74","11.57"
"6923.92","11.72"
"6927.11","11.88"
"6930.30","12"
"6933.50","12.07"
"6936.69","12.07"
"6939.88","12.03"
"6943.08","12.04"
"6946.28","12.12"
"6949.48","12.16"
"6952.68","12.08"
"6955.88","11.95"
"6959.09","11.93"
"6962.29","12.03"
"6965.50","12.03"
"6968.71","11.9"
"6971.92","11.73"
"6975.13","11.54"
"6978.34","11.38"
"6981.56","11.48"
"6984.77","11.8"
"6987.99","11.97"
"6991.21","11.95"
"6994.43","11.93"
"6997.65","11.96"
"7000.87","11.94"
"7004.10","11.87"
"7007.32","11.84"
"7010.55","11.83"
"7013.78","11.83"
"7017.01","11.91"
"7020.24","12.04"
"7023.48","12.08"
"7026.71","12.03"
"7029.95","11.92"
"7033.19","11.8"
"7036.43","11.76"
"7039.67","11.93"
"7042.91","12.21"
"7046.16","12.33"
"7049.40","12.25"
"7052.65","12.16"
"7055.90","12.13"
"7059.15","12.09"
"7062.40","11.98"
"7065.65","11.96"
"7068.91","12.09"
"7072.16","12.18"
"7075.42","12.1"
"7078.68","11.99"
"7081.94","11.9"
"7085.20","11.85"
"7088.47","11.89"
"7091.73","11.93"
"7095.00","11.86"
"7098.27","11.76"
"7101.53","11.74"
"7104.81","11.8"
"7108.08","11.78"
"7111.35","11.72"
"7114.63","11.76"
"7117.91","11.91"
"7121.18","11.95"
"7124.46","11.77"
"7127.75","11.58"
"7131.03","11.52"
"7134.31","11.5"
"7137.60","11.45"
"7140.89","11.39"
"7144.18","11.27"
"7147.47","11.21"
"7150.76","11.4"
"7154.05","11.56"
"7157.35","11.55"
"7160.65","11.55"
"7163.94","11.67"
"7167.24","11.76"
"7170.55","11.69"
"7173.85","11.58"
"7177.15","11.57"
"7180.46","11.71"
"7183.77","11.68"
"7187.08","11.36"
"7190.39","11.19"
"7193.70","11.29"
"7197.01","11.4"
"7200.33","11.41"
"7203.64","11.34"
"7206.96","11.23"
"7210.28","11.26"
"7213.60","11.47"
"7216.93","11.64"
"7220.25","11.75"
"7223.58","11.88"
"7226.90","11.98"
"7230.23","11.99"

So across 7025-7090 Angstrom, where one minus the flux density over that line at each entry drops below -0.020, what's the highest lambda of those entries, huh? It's 7088.47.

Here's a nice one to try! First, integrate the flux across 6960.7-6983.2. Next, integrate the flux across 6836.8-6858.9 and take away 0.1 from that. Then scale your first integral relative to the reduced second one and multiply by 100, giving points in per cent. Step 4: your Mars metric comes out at 104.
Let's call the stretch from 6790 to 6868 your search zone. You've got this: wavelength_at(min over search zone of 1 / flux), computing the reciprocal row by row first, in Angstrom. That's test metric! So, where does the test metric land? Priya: 6832.07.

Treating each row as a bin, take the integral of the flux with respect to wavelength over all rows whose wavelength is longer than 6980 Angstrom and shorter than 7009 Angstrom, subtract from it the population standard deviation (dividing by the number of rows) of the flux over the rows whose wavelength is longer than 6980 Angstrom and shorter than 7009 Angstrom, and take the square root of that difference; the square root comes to 18.5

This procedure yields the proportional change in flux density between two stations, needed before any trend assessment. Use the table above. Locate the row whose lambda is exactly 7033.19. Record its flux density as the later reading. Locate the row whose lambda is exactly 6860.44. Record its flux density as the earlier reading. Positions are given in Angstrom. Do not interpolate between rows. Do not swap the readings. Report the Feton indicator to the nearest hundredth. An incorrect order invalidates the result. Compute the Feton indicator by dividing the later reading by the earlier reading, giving 1.04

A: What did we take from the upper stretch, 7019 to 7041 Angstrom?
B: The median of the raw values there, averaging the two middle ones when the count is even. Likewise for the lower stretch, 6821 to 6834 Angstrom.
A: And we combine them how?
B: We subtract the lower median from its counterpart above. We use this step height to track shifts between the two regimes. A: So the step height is 0.10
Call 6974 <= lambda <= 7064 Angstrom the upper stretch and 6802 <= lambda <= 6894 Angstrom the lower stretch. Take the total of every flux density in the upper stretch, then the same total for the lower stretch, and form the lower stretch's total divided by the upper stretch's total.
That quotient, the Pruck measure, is 1.0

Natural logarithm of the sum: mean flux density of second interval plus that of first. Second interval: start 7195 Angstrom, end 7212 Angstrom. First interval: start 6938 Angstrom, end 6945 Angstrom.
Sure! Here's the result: 3.15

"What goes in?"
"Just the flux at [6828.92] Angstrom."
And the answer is 11.87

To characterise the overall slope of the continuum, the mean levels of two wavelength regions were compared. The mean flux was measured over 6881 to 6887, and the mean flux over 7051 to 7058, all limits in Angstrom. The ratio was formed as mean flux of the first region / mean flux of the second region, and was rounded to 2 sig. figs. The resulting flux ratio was 0.94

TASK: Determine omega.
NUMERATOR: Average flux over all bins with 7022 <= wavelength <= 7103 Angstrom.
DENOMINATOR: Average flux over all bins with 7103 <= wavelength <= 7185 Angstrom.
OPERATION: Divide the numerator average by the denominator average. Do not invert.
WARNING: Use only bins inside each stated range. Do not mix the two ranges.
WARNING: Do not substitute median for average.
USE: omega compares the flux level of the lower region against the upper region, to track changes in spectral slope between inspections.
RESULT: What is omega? 1.03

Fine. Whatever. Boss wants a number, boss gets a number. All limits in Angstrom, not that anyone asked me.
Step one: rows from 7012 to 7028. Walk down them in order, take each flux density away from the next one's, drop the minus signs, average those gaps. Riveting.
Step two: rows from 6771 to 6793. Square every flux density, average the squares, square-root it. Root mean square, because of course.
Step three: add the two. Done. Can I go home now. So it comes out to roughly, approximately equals 11.8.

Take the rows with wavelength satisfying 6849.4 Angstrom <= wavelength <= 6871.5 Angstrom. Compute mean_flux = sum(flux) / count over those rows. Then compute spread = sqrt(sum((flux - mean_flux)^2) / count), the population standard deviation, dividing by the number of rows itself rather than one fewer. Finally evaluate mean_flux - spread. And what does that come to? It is 11.4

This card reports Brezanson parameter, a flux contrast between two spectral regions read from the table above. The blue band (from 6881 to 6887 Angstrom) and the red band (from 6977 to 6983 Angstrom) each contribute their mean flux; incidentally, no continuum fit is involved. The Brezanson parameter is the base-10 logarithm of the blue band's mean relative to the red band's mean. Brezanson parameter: 0.001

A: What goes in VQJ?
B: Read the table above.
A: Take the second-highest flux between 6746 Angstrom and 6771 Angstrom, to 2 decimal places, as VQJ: 11.86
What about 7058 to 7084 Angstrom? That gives 12.10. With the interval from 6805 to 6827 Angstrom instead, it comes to 11.72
